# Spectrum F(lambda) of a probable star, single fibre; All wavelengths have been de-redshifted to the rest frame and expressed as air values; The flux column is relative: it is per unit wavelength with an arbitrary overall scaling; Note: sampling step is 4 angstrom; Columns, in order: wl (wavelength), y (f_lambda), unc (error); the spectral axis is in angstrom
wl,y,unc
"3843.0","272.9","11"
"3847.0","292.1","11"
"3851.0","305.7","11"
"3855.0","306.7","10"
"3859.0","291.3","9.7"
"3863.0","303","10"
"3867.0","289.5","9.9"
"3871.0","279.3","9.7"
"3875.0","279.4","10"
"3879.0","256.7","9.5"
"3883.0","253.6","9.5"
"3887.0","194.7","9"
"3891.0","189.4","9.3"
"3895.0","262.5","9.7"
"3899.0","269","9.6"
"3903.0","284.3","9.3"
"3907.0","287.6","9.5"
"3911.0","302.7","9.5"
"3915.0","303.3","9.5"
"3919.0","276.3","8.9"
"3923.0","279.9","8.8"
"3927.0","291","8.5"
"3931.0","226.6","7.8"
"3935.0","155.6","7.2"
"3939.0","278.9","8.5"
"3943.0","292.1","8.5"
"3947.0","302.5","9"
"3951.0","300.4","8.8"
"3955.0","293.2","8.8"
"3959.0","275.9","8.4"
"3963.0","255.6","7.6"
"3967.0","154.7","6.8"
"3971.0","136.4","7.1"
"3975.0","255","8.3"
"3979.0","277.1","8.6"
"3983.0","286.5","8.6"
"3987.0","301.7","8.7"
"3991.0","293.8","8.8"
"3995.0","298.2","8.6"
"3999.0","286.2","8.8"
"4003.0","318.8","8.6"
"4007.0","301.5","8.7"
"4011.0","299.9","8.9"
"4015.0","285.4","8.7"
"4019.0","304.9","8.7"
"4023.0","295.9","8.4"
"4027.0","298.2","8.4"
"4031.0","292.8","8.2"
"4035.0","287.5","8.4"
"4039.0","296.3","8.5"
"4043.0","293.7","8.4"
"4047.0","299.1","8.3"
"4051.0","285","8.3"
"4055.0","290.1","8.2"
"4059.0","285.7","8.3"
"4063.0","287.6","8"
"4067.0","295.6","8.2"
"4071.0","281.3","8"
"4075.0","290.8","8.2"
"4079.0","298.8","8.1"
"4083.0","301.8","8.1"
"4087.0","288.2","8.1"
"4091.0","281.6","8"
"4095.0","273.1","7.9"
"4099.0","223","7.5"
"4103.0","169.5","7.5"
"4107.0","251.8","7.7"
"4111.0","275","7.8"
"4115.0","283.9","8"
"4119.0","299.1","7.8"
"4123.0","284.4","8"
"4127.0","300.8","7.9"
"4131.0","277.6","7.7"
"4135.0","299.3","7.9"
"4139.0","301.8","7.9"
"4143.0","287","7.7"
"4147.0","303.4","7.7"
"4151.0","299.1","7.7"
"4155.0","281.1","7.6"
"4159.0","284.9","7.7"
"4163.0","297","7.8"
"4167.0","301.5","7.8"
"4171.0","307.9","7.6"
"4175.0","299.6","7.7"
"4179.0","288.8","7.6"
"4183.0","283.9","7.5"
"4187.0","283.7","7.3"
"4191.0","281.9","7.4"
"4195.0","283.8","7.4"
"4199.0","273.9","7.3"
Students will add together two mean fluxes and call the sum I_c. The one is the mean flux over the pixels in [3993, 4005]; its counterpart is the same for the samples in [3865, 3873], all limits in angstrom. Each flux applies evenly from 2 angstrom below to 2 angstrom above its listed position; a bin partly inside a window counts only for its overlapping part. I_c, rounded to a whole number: 585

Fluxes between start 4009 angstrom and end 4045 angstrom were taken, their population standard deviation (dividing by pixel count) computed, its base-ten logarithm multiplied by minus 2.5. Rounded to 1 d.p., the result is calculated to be -1.9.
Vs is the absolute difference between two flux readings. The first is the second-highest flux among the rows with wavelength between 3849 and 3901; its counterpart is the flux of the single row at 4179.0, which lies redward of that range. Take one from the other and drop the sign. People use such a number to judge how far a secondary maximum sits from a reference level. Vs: 17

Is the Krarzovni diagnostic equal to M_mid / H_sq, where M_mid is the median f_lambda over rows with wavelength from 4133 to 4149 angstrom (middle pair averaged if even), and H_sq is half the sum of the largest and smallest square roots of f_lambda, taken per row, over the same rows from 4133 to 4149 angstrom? 17.5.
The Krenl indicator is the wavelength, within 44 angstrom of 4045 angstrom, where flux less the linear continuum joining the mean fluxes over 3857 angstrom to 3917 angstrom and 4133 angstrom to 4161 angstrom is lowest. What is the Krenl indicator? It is 4071.0 angstrom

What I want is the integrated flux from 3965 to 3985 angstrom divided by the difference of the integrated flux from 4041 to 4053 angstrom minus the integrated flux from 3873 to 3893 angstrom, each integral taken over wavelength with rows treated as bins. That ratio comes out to -4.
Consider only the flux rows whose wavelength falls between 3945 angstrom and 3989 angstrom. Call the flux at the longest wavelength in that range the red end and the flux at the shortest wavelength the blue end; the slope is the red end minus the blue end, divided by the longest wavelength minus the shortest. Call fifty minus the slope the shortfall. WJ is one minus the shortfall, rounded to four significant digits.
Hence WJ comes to -49.02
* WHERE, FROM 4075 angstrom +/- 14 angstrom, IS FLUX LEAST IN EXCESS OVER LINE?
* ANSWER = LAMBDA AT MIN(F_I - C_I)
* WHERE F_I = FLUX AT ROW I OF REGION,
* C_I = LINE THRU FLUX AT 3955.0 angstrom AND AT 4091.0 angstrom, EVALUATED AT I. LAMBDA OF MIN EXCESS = 4071.0 angstrom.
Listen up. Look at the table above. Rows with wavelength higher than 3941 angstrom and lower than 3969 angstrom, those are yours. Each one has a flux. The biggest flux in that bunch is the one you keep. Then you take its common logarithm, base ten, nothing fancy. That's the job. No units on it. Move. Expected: 2.48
